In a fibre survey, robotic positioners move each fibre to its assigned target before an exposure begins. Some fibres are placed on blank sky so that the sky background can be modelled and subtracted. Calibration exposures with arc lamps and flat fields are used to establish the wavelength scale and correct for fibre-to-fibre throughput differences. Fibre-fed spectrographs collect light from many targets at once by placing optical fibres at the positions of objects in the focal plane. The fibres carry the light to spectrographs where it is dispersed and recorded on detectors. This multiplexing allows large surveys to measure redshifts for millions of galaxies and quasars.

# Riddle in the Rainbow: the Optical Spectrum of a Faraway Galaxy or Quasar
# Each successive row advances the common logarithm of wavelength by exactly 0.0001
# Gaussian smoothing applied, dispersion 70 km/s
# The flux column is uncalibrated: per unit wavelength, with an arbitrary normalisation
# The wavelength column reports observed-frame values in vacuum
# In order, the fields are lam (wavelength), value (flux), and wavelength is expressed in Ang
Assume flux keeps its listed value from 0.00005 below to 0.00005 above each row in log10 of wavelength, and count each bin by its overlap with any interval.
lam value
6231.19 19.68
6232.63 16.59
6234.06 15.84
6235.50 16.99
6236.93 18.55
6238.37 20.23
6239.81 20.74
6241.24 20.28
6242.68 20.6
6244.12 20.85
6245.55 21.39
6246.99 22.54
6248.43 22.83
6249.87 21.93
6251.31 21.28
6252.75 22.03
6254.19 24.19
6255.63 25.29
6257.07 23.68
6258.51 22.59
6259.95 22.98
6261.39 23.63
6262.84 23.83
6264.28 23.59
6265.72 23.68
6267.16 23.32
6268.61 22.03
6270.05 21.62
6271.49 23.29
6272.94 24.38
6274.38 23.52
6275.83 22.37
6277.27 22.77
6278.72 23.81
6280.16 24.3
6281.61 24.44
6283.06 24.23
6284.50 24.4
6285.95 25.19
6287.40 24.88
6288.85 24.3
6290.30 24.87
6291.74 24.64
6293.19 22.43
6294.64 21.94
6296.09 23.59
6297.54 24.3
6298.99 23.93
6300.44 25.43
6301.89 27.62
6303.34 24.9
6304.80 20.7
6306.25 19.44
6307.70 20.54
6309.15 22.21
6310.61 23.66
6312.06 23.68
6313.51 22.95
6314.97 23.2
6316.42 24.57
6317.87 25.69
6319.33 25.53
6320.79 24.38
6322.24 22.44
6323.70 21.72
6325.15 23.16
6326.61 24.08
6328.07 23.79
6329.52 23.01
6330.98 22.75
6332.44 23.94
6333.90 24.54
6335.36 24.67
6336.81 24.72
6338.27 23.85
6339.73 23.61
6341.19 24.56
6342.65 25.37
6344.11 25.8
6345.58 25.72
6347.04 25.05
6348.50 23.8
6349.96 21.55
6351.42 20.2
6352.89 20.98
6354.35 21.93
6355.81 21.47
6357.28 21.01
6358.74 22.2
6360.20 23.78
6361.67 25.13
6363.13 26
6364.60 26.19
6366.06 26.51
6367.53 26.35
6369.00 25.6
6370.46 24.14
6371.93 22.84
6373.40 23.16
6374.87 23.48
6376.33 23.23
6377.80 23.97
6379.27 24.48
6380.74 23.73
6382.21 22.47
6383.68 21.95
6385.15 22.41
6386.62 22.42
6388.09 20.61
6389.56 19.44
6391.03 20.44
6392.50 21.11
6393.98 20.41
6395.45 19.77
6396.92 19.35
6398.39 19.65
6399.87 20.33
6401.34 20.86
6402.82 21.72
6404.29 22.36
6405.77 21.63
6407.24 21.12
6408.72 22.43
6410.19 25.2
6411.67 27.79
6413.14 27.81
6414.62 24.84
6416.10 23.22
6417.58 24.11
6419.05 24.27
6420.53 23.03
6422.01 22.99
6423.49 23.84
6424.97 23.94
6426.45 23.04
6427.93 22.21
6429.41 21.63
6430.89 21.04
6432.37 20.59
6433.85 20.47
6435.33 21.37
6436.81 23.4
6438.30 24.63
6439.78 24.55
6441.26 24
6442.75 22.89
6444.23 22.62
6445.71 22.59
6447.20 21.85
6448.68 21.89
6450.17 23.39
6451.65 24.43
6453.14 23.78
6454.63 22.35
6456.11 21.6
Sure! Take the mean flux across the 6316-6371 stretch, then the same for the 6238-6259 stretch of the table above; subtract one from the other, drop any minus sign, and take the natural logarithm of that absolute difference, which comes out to 0.6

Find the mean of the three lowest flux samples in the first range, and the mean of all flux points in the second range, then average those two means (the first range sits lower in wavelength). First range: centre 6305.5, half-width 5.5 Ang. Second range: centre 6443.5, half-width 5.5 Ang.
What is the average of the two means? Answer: 21.7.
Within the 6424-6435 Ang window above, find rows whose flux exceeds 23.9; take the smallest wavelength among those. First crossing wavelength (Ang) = 6424.97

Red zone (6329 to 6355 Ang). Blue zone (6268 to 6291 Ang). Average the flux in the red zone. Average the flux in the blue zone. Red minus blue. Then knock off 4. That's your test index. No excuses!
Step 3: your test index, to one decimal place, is -4.1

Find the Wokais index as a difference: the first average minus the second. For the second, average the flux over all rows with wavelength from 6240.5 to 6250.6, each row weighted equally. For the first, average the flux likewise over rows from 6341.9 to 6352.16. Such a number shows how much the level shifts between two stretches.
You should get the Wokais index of 2.4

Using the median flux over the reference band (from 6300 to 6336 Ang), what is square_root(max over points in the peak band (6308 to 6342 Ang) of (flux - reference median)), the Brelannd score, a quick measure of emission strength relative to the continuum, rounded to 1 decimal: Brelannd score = 1.4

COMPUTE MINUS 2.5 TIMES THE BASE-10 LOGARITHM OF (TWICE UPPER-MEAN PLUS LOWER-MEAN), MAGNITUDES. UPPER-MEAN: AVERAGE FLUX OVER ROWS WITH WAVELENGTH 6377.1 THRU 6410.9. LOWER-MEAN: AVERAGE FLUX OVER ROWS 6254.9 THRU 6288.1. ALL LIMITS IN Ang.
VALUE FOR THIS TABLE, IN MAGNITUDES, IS -4.56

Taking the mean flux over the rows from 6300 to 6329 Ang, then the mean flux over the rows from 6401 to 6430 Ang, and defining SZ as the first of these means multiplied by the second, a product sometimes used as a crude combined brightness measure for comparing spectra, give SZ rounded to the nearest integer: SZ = 550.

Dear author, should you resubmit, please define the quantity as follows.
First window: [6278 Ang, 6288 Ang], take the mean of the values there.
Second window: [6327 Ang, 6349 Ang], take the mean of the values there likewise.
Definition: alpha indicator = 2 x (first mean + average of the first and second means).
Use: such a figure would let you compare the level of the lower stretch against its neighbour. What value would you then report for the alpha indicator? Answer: 97.7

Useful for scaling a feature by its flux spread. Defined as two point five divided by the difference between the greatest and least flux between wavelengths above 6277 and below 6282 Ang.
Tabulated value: 1.5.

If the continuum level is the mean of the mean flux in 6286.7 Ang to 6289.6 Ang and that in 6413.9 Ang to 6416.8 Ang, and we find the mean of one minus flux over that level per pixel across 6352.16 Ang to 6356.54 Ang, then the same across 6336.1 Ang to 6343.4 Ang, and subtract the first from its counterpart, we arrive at -0.122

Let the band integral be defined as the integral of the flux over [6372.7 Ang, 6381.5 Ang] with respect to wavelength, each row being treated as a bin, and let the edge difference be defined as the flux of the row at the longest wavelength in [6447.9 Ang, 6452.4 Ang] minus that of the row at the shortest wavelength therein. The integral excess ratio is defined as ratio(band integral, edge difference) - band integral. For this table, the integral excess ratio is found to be -126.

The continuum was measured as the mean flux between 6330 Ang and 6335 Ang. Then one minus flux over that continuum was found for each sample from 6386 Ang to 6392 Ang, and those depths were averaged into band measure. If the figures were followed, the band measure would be 0.13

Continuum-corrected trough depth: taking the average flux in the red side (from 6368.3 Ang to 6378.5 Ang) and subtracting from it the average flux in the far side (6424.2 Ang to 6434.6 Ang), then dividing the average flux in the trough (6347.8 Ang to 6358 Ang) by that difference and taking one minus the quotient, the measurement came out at -10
